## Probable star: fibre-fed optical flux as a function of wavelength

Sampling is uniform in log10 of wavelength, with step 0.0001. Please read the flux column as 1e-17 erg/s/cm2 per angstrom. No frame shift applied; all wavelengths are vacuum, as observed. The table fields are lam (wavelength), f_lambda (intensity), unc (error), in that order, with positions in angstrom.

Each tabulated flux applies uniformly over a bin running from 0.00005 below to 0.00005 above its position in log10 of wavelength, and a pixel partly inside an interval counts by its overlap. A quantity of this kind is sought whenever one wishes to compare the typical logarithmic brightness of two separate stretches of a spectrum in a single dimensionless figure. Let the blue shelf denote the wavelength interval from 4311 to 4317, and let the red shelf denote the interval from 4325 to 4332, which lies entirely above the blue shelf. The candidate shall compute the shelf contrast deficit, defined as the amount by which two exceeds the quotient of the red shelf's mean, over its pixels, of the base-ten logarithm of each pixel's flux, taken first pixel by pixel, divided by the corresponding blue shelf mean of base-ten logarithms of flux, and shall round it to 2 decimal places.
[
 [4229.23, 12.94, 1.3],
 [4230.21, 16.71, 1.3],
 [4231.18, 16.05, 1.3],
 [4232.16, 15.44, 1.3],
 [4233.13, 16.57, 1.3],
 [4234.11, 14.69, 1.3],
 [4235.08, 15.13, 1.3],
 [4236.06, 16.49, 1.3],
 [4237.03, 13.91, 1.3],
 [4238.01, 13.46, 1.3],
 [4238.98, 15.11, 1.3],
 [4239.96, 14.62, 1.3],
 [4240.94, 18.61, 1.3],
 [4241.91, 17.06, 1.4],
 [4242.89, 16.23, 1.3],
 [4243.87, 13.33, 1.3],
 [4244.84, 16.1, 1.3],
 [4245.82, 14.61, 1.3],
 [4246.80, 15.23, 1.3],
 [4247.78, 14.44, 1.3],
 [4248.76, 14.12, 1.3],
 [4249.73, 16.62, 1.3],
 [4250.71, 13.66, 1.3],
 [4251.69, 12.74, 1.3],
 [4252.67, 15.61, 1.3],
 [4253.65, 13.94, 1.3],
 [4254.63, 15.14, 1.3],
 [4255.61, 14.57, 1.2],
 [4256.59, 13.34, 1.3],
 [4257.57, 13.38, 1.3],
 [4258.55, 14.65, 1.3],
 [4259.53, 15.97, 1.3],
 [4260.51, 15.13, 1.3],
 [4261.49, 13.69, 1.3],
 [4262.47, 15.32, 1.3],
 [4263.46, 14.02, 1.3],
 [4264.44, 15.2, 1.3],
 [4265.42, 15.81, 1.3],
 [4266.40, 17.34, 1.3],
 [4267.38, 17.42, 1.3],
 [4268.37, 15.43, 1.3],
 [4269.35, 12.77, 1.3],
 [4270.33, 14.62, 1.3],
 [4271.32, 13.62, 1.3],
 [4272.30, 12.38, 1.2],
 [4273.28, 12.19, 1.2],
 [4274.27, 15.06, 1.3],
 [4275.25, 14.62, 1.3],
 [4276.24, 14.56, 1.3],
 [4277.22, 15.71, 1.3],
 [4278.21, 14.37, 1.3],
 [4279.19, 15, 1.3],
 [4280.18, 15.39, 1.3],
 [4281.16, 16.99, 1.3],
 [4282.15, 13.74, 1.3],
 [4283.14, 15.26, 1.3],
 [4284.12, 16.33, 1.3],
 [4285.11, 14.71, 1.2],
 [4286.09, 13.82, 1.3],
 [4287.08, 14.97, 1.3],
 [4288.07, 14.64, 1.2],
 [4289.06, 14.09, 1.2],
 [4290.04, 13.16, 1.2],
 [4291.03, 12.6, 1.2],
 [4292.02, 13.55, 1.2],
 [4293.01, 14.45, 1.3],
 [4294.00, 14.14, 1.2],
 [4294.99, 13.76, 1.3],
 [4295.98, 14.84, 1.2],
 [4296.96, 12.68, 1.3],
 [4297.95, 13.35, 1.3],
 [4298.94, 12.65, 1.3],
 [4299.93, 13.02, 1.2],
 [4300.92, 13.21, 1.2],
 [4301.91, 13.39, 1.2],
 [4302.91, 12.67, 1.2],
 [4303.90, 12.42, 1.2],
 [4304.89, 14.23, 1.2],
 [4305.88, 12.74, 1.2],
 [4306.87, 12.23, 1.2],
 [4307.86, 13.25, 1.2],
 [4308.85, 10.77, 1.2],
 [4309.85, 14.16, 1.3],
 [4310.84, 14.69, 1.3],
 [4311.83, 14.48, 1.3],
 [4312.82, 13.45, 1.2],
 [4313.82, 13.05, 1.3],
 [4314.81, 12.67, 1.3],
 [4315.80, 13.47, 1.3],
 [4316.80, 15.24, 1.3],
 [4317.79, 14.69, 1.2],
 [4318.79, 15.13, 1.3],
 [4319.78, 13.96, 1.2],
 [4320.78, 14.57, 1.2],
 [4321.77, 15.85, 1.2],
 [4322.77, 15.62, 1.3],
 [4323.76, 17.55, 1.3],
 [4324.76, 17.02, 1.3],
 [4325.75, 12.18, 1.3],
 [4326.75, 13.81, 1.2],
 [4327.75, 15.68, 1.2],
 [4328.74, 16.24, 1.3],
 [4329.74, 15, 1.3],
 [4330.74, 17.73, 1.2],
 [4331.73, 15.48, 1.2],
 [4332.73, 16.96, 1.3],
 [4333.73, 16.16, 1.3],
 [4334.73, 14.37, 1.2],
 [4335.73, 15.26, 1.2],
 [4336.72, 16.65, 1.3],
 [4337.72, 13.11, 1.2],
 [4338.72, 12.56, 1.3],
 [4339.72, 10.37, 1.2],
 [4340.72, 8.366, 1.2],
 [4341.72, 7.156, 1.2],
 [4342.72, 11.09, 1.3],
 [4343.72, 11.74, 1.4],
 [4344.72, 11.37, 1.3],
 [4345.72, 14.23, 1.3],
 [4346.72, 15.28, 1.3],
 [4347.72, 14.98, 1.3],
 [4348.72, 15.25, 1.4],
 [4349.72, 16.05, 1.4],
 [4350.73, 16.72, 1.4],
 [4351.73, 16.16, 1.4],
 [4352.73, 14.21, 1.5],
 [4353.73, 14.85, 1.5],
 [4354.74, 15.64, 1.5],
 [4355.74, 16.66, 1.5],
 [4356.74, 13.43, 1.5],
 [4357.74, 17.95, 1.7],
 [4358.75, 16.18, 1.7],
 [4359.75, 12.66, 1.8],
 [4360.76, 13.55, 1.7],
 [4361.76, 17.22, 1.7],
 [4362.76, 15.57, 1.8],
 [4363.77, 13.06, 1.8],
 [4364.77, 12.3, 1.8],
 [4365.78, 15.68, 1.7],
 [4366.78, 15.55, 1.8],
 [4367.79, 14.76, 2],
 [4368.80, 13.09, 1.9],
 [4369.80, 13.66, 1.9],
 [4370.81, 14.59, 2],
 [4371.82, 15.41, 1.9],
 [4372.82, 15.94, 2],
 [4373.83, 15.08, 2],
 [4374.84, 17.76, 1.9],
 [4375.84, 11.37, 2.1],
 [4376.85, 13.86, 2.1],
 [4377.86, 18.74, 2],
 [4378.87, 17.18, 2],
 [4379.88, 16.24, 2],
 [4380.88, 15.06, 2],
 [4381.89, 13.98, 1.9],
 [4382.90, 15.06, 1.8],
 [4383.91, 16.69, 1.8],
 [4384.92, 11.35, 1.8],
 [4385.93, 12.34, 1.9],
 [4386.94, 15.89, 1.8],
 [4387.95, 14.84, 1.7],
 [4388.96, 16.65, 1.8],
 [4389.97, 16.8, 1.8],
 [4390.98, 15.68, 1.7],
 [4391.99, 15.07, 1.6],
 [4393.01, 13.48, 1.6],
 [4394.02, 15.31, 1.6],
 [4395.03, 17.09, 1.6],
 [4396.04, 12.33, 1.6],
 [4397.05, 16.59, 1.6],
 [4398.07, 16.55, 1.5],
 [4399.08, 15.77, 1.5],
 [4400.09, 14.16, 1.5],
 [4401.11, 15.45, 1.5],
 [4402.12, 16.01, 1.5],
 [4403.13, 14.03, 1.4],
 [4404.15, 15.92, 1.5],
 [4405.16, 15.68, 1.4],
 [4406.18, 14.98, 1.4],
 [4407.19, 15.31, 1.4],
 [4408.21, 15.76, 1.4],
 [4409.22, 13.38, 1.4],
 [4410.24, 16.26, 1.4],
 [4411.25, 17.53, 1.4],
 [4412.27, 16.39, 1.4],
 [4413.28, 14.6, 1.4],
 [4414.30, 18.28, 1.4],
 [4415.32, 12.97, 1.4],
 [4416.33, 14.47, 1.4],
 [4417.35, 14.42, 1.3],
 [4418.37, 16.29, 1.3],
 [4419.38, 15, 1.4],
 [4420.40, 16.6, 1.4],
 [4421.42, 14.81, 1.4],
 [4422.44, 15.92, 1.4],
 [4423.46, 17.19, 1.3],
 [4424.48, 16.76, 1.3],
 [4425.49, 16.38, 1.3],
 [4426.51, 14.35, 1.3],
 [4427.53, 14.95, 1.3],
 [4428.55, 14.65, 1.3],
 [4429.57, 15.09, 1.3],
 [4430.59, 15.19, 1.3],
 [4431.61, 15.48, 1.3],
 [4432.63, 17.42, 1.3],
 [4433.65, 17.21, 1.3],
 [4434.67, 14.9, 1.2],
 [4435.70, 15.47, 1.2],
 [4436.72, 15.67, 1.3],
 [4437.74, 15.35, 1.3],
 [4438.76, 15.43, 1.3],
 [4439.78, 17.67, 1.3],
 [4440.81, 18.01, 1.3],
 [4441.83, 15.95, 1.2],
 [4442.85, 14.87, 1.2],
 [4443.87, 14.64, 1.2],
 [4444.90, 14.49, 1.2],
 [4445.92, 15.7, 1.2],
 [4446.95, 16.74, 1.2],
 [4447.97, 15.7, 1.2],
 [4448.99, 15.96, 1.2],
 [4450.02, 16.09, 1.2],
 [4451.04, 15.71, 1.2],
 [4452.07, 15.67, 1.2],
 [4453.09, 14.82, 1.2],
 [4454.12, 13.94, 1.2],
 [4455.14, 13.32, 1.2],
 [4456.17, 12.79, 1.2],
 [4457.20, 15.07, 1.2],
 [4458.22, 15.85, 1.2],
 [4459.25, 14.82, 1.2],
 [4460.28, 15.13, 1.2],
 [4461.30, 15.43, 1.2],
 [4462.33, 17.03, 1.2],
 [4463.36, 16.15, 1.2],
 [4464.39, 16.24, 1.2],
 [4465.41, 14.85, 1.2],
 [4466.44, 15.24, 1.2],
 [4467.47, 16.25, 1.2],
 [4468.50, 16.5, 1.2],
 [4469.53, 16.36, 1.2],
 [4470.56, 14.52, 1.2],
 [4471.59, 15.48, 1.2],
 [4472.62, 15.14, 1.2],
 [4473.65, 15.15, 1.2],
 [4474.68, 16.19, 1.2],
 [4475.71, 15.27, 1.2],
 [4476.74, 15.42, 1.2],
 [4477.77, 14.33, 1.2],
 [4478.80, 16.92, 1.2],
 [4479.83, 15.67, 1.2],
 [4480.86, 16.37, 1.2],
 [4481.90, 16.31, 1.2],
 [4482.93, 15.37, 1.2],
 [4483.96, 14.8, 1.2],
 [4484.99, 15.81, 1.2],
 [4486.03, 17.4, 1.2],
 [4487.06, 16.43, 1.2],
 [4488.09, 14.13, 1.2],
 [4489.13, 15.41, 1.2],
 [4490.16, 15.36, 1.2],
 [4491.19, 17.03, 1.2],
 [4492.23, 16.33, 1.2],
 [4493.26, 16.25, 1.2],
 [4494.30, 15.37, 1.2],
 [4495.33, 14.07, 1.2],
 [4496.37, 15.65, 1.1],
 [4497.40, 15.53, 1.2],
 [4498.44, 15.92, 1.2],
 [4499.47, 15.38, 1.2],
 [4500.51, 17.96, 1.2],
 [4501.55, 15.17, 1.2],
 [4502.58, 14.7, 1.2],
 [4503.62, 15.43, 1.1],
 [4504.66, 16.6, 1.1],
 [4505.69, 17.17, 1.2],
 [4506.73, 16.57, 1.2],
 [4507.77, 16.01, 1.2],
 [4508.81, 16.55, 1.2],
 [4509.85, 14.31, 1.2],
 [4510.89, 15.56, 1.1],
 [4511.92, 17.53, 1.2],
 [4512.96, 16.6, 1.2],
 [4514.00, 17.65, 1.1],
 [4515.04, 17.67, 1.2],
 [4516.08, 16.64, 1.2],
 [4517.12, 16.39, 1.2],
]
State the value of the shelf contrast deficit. 0.96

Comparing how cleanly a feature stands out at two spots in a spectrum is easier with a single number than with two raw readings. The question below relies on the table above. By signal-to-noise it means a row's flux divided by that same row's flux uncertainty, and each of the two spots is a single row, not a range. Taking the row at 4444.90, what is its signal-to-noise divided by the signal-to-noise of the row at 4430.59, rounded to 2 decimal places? 1.03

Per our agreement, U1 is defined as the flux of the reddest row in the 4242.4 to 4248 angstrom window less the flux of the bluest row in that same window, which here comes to -1.8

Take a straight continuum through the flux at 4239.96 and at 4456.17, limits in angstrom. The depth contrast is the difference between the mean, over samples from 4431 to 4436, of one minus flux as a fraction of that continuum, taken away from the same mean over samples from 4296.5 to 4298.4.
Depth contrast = 0.32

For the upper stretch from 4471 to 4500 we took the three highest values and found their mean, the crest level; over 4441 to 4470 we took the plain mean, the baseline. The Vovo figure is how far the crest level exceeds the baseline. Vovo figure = 1.7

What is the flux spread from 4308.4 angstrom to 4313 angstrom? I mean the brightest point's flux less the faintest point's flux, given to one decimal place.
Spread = 3.9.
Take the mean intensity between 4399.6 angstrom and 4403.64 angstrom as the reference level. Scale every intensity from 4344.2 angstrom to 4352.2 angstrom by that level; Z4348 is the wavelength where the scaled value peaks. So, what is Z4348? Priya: 4350.73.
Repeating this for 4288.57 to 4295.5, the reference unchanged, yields 4293.01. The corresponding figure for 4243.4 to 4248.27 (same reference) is 4244.84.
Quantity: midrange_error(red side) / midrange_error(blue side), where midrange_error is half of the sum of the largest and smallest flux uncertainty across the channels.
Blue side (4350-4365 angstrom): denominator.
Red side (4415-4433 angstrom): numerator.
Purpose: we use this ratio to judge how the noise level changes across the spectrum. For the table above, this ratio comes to 0.84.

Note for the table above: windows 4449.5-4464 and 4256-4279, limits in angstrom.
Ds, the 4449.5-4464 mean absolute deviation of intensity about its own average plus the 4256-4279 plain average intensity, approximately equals 15.5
